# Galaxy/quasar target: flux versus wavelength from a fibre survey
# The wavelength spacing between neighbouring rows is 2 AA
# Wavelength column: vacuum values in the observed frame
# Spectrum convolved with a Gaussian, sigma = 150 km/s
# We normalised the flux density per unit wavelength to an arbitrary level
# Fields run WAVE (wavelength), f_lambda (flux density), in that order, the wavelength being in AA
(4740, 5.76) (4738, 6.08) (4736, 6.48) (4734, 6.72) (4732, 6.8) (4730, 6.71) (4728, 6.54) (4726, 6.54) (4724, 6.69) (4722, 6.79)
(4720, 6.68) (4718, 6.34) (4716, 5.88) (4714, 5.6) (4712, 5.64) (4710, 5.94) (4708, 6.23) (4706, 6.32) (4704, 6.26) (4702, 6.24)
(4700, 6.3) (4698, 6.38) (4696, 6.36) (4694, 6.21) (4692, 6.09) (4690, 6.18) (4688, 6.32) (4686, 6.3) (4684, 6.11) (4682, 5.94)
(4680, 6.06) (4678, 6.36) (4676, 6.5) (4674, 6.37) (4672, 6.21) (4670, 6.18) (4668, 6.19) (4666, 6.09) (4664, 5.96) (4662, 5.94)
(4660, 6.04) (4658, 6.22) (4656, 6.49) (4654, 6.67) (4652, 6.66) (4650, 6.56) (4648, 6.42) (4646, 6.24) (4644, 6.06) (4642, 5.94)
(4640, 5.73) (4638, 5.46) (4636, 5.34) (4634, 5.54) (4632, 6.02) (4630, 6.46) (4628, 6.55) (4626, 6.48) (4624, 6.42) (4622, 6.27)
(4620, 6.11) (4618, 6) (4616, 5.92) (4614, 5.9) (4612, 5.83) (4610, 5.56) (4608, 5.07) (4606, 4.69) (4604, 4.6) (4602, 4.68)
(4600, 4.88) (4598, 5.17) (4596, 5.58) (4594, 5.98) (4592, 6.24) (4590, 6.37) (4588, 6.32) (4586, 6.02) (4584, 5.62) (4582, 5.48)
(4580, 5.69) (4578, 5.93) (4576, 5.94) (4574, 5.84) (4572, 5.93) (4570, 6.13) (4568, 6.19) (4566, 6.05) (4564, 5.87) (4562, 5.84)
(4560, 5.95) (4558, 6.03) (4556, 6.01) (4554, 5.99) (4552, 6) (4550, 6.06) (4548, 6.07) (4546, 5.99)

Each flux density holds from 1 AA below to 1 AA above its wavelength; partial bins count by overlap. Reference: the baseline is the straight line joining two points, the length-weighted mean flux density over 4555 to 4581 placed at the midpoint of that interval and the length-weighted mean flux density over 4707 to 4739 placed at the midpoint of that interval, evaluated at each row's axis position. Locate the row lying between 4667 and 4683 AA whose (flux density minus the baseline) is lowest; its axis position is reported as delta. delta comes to 4682 AA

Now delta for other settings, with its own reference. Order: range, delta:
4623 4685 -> 4636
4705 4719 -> 4714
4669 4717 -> 4714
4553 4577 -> 4574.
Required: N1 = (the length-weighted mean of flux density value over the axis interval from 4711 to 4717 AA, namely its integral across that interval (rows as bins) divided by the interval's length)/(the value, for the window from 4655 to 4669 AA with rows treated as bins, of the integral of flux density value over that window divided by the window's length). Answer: 0.93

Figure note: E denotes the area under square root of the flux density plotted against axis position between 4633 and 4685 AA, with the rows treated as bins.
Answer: 129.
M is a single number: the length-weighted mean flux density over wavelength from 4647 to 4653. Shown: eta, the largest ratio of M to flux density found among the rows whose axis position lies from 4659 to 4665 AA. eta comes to 1.10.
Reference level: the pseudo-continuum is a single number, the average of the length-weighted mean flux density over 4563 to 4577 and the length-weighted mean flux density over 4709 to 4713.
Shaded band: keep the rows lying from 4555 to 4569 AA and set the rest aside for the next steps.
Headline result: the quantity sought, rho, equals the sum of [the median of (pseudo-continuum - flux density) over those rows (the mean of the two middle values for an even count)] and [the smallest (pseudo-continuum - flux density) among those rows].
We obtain -0.42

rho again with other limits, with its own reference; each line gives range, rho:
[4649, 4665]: -1.24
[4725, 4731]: -1.47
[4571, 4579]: -0.09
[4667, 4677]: -0.93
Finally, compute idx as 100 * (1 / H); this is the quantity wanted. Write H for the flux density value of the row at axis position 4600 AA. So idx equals 20.5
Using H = 4.88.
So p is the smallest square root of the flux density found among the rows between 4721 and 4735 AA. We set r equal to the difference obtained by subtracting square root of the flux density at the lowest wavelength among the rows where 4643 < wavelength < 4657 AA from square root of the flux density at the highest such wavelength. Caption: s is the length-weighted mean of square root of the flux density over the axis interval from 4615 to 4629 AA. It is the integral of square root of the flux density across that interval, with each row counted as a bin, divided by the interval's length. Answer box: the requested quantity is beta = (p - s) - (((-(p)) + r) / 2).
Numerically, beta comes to 1.29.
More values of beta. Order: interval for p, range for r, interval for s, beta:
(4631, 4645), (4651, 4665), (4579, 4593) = 1.10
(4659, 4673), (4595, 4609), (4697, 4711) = 1.21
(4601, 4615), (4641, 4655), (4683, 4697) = 0.65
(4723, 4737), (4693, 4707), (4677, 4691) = 1.32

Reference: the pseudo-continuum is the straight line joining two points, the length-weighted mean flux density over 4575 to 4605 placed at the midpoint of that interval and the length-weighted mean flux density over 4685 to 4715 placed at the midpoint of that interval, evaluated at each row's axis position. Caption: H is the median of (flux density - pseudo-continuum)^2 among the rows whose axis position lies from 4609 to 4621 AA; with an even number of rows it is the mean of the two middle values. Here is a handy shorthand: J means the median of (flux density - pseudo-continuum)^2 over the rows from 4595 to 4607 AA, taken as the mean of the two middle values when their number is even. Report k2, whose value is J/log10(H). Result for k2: -0.53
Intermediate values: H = 0.03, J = 0.83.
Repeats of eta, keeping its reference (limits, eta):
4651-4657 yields 1.01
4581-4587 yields 1.19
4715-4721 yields 1.11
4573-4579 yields 1.12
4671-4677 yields 1.05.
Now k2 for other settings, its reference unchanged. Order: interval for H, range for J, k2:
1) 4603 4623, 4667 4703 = -0.03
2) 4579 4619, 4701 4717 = -0.05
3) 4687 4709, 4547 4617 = -0.12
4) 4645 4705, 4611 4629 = -0.08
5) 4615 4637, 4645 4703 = -0.05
